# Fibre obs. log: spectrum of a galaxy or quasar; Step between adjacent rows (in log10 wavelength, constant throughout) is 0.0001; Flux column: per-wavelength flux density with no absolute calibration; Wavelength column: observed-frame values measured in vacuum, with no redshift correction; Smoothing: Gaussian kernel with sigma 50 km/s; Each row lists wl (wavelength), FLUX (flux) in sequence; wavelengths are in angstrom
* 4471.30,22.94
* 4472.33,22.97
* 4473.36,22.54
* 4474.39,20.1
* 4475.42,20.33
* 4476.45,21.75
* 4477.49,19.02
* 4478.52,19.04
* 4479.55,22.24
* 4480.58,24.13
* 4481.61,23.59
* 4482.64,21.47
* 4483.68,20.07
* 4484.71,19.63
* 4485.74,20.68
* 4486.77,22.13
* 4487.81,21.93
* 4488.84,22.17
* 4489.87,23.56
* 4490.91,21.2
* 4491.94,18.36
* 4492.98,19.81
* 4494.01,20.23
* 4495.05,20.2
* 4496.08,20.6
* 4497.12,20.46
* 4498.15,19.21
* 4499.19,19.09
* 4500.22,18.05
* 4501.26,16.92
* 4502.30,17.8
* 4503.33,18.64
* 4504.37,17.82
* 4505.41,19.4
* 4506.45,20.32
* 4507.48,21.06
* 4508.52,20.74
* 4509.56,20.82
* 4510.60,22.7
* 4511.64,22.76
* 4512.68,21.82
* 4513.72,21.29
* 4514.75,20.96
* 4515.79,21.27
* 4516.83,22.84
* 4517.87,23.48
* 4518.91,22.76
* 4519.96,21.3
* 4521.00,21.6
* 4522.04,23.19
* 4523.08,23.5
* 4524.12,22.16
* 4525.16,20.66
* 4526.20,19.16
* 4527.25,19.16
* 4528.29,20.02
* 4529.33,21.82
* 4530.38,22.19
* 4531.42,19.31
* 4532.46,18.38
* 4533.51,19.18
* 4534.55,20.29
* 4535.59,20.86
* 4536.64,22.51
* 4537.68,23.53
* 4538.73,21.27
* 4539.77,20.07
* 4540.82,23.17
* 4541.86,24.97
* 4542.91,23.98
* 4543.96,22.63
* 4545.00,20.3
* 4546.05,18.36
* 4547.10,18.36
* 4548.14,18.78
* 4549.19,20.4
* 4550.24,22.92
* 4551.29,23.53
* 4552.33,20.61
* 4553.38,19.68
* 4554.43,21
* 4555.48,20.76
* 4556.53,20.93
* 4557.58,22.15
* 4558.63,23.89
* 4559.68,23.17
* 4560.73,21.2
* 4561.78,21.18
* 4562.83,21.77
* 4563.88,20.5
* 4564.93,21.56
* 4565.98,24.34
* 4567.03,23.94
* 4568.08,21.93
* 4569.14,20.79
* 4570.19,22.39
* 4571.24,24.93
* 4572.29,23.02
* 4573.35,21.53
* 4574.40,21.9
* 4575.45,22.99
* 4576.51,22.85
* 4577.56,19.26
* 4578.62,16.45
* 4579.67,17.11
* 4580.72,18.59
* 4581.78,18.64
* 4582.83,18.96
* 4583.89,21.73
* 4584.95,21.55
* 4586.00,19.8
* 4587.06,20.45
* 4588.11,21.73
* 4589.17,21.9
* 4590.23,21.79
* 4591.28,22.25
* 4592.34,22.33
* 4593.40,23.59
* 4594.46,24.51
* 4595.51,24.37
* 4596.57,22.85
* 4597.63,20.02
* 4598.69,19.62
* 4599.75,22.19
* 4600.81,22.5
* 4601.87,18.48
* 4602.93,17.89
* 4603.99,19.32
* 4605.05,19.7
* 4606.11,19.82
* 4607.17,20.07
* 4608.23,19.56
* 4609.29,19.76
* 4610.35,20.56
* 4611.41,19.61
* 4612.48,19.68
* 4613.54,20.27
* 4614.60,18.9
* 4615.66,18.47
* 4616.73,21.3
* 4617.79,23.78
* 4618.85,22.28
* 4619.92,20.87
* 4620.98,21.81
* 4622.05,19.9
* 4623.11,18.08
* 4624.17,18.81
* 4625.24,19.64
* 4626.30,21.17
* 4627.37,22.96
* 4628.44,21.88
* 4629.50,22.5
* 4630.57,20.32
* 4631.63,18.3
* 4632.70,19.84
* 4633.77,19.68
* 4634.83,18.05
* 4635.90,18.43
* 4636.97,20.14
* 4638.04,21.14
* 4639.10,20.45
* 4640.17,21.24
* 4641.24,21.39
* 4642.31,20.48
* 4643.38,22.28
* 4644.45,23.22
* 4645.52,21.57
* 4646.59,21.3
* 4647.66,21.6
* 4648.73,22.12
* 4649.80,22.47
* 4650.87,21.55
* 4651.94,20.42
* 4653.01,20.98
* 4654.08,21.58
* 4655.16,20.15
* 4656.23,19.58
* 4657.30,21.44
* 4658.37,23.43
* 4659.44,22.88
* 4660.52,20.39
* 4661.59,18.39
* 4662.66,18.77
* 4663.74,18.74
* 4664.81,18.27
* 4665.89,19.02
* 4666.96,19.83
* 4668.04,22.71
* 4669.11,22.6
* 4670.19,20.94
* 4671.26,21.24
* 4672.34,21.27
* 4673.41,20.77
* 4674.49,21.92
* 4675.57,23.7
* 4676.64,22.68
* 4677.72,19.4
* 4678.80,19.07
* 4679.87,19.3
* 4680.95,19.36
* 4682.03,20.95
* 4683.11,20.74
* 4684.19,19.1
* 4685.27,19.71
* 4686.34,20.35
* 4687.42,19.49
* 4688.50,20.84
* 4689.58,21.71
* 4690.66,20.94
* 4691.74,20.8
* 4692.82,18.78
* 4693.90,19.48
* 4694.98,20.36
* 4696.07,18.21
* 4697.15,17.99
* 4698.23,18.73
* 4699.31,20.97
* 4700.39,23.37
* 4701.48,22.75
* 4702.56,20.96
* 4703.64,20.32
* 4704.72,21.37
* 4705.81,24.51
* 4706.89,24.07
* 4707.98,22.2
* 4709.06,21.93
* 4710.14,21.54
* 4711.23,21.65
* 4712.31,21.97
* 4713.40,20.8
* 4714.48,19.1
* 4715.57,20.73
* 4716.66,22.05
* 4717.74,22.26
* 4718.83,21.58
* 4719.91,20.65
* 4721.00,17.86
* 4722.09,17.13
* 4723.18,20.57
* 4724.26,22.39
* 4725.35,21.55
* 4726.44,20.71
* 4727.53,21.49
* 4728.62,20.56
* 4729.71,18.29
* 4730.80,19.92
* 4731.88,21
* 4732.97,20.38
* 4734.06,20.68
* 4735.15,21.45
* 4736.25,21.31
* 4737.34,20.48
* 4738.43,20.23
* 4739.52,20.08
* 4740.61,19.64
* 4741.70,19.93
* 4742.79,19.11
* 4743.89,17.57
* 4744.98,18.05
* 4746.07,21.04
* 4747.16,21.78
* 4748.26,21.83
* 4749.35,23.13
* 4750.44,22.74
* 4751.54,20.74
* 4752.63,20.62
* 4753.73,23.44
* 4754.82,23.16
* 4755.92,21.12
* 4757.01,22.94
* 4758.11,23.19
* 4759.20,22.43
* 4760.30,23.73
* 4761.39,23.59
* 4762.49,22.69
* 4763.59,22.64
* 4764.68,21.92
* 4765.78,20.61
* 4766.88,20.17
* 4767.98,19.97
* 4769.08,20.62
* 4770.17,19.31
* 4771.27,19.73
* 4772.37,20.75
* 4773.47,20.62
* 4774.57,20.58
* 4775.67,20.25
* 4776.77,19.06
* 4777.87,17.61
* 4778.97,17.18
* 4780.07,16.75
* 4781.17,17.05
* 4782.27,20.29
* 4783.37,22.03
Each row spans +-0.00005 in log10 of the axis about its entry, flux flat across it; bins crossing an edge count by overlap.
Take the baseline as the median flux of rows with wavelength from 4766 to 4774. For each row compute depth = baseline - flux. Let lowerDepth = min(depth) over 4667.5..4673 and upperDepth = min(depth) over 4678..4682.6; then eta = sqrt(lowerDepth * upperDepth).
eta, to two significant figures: 1.4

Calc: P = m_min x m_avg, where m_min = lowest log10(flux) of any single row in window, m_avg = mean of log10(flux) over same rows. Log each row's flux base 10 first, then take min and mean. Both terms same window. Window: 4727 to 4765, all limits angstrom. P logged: 1.65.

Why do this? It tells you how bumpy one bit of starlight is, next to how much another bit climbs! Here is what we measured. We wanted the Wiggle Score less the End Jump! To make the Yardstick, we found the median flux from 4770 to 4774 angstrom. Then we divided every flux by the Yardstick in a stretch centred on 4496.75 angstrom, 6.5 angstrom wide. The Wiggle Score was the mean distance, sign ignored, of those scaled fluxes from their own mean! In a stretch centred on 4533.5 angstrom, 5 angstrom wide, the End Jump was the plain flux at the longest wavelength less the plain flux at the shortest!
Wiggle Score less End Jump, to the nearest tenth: -1.5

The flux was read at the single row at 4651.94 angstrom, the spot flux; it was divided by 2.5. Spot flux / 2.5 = 8.17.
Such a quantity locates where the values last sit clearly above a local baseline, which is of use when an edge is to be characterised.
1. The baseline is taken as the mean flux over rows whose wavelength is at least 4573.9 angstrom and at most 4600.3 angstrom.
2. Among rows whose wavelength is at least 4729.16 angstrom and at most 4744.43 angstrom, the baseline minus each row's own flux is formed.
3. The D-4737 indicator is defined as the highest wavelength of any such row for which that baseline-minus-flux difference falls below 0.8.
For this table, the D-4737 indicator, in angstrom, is 4737.34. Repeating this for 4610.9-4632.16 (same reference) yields 4630.57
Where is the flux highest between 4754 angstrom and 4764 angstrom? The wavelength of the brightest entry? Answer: 4760.30 angstrom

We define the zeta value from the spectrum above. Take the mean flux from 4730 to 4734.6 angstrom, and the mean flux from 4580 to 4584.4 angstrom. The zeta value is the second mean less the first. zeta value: -1.0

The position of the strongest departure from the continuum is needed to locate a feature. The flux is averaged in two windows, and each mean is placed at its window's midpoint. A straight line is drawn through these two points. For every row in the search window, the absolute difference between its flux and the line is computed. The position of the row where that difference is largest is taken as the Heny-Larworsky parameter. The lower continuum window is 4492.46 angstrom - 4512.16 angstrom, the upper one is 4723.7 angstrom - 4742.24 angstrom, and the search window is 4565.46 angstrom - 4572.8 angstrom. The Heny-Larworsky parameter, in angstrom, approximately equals 4571.24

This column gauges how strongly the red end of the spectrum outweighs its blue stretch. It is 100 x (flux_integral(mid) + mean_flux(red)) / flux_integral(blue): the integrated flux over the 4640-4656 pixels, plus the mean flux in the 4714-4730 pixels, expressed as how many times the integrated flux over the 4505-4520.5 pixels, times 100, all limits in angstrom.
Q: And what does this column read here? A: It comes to 109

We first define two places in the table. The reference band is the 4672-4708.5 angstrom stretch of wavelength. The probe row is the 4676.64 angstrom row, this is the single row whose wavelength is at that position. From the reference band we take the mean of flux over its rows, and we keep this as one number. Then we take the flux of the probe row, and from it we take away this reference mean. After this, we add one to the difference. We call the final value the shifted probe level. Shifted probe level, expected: 2.9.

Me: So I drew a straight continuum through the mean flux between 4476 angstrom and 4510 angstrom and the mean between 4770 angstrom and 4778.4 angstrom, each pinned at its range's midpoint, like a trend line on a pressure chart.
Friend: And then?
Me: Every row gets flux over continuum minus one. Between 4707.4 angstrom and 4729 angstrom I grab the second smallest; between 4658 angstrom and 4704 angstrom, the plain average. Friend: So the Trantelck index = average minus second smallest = 0.128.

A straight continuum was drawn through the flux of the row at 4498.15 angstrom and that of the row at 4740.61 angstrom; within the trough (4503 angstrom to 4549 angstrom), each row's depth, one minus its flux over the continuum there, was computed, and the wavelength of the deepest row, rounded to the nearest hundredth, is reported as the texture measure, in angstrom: 4504.37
